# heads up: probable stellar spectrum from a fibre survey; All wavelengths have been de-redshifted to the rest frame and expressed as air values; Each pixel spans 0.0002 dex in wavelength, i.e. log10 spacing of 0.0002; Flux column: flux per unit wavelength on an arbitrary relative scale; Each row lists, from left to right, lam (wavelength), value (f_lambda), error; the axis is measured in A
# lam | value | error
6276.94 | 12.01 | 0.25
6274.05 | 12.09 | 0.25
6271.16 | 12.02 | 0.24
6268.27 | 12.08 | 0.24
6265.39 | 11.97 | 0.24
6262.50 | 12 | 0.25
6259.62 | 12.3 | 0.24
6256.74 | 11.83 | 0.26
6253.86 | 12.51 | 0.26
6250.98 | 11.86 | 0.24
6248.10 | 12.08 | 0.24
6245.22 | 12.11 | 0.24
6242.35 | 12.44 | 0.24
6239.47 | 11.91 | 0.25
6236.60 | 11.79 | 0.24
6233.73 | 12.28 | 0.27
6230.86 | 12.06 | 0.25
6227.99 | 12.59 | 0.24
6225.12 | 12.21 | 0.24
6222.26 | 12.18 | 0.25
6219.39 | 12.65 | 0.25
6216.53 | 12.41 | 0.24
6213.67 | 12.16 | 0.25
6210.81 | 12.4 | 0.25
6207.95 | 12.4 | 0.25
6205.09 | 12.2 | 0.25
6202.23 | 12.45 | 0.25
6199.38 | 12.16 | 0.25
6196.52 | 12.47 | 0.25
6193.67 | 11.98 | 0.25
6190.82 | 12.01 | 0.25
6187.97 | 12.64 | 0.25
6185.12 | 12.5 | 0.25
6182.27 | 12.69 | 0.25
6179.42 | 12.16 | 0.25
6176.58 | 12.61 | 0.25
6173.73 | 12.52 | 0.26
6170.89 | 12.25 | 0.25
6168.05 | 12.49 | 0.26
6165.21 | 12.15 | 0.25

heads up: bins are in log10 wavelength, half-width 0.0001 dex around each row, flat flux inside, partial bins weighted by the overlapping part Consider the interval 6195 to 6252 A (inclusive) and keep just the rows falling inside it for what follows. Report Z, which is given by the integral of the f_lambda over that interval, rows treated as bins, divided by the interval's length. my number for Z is 12.2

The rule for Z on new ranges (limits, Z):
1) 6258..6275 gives 12.1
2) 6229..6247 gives 12.1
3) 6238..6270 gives 12.1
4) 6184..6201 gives 12.3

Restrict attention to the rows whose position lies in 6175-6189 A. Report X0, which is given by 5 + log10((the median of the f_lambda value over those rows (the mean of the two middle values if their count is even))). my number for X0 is 6.10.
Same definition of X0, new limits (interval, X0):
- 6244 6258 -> 6.08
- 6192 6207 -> 6.09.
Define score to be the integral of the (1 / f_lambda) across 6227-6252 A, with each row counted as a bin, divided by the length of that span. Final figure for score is 0.0825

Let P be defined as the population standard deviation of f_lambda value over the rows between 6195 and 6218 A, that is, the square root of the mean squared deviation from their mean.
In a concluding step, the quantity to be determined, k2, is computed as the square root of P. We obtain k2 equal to 0.353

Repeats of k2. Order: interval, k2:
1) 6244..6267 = 0.462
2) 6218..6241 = 0.530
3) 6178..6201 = 0.514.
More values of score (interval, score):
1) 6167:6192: 0.0804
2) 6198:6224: 0.0811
